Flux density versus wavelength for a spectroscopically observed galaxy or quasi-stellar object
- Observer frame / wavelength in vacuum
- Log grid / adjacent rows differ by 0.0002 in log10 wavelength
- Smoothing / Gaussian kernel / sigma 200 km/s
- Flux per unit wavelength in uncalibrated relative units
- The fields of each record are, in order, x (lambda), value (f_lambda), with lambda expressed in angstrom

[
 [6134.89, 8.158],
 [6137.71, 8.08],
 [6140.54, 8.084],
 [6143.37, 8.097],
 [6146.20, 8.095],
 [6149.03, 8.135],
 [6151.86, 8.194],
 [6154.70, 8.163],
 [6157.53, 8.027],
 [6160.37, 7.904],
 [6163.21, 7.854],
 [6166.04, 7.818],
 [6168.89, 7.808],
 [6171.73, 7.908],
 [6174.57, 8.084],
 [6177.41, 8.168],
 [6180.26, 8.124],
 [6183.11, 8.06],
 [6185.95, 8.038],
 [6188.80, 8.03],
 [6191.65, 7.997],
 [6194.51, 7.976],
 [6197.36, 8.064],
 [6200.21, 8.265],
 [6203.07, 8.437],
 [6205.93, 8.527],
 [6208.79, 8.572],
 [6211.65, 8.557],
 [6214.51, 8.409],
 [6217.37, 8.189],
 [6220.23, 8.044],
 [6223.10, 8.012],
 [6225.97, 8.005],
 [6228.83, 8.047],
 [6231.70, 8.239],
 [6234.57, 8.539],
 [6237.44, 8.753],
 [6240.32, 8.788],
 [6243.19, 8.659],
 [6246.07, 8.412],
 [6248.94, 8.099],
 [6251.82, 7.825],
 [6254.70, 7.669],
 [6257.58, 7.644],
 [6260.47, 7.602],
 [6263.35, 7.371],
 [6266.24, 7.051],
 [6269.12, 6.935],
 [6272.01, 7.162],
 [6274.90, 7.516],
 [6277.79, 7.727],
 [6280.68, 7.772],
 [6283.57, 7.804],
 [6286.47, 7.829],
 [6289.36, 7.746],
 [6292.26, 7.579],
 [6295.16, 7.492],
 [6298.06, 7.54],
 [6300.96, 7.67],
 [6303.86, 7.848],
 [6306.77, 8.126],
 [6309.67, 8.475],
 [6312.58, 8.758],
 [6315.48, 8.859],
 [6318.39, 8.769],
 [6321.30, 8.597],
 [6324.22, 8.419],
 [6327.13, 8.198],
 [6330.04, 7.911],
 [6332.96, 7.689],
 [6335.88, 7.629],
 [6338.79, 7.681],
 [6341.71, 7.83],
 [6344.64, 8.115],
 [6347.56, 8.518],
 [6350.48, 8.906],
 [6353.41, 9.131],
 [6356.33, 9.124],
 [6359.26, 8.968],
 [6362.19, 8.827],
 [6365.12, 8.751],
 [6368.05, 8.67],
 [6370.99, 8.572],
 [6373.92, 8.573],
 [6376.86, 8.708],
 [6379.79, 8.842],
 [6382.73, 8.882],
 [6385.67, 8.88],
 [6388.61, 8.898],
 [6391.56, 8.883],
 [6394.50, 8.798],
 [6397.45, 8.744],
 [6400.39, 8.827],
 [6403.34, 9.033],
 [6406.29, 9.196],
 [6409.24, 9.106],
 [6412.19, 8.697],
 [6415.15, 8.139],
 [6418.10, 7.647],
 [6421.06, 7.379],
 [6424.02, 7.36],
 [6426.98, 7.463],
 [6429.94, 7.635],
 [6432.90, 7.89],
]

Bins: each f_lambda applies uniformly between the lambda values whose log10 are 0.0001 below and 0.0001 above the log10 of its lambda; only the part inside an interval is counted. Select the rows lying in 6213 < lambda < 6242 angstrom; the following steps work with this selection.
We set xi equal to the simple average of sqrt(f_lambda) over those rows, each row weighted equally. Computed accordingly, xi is 2.88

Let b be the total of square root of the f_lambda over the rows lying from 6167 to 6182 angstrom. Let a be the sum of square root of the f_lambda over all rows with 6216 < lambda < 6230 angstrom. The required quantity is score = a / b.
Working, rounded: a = 14.2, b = 14.2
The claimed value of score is 1.00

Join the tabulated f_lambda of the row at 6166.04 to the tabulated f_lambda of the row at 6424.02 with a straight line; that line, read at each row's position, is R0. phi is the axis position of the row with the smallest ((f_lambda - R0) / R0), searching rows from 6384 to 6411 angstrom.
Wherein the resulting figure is 6397.45 angstrom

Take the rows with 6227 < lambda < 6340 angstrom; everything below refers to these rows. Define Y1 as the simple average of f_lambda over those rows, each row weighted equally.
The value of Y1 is 8.0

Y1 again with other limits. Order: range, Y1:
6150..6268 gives 8.1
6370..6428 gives 8.5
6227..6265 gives 8.1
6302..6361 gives 8.4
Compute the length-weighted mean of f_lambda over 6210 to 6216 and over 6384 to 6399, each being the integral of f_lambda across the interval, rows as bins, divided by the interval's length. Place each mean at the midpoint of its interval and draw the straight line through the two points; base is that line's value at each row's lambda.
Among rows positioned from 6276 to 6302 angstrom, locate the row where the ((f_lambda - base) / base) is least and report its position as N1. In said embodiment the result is 6295.16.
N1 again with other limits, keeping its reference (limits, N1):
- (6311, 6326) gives 6324.22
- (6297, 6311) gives 6298.06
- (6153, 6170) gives 6168.89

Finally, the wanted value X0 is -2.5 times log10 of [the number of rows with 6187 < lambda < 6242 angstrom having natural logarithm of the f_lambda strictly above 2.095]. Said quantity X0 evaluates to -2.6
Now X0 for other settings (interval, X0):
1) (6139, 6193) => -1.5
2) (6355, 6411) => -3.2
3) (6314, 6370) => -2.8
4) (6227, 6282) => -1.9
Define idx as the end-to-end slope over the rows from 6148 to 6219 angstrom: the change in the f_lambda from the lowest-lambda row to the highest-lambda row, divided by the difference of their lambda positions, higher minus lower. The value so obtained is 0.001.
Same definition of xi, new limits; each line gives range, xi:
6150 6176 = 2.82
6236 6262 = 2.86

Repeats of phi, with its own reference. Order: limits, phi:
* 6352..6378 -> 6370.99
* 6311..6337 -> 6335.88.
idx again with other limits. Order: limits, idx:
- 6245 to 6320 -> 0.005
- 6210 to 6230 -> -0.030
